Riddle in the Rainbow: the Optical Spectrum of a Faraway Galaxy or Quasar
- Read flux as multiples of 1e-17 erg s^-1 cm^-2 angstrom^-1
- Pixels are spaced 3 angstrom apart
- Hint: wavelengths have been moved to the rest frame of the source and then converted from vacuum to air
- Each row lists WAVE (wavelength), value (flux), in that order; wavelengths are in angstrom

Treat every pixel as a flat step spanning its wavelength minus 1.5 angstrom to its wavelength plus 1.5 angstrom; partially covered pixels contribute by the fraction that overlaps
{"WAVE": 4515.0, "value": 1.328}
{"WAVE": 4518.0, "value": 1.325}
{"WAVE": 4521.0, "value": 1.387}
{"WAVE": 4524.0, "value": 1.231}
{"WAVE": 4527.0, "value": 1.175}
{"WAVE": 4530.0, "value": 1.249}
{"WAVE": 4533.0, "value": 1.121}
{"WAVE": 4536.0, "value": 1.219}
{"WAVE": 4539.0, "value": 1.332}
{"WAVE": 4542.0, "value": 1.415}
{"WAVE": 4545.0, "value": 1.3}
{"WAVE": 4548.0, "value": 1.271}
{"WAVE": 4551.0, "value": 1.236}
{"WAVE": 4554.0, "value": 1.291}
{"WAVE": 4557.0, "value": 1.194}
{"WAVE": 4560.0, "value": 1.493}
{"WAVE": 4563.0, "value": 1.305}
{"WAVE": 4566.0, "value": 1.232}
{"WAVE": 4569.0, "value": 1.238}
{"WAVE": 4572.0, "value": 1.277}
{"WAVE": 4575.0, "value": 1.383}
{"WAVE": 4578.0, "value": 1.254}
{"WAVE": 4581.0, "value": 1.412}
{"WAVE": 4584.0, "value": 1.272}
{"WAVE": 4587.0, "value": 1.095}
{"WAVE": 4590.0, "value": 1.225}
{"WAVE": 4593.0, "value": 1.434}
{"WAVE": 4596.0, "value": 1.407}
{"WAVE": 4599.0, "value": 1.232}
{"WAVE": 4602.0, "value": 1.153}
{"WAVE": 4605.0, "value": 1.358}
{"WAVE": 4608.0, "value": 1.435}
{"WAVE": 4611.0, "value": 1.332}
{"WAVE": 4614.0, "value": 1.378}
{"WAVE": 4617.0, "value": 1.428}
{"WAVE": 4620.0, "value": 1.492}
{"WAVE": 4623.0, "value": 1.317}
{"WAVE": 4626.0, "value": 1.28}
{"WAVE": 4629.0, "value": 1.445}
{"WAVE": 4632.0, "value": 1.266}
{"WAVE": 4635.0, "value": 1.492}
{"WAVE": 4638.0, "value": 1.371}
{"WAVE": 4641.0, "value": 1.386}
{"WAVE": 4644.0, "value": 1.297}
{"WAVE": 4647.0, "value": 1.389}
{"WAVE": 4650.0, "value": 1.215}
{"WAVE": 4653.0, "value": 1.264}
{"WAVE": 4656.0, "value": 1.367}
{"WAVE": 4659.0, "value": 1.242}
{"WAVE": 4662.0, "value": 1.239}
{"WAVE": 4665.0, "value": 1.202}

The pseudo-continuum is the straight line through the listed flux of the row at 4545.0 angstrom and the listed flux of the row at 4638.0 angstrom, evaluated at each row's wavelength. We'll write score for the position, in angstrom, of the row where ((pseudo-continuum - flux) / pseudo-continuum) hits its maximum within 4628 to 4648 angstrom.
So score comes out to 4632.0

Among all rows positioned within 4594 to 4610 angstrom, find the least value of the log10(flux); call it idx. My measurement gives 0.06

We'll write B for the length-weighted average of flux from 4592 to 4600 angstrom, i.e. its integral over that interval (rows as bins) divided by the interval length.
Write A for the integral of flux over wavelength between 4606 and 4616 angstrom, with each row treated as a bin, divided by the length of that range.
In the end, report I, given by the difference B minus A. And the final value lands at -0.02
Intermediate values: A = 1.38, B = 1.36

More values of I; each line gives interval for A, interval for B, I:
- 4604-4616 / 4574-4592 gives -0.10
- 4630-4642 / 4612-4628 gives 0.00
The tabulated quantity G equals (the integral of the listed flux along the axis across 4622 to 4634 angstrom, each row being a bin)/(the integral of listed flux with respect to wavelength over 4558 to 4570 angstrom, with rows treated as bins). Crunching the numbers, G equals 1.01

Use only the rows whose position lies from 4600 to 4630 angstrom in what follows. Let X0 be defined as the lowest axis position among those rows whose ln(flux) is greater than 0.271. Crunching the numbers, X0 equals 4605.0 angstrom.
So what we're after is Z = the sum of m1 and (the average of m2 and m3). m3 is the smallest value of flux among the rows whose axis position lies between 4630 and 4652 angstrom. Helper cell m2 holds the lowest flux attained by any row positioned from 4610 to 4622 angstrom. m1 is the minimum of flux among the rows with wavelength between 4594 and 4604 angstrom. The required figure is 2.43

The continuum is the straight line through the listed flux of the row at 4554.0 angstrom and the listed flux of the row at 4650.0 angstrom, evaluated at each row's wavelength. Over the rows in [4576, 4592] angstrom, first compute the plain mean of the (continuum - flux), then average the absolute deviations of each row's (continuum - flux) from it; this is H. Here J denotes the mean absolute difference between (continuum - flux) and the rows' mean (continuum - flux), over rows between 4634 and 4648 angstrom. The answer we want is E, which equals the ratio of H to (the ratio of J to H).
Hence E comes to 0.12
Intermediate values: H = 0.071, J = 0.043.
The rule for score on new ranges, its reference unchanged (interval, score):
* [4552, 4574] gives 4557.0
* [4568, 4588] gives 4587.0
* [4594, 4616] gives 4602.0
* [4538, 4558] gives 4557.0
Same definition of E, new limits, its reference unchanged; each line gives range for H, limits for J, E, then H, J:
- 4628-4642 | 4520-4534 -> 0.05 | 0.059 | 0.067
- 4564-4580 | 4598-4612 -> 0.02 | 0.044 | 0.090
